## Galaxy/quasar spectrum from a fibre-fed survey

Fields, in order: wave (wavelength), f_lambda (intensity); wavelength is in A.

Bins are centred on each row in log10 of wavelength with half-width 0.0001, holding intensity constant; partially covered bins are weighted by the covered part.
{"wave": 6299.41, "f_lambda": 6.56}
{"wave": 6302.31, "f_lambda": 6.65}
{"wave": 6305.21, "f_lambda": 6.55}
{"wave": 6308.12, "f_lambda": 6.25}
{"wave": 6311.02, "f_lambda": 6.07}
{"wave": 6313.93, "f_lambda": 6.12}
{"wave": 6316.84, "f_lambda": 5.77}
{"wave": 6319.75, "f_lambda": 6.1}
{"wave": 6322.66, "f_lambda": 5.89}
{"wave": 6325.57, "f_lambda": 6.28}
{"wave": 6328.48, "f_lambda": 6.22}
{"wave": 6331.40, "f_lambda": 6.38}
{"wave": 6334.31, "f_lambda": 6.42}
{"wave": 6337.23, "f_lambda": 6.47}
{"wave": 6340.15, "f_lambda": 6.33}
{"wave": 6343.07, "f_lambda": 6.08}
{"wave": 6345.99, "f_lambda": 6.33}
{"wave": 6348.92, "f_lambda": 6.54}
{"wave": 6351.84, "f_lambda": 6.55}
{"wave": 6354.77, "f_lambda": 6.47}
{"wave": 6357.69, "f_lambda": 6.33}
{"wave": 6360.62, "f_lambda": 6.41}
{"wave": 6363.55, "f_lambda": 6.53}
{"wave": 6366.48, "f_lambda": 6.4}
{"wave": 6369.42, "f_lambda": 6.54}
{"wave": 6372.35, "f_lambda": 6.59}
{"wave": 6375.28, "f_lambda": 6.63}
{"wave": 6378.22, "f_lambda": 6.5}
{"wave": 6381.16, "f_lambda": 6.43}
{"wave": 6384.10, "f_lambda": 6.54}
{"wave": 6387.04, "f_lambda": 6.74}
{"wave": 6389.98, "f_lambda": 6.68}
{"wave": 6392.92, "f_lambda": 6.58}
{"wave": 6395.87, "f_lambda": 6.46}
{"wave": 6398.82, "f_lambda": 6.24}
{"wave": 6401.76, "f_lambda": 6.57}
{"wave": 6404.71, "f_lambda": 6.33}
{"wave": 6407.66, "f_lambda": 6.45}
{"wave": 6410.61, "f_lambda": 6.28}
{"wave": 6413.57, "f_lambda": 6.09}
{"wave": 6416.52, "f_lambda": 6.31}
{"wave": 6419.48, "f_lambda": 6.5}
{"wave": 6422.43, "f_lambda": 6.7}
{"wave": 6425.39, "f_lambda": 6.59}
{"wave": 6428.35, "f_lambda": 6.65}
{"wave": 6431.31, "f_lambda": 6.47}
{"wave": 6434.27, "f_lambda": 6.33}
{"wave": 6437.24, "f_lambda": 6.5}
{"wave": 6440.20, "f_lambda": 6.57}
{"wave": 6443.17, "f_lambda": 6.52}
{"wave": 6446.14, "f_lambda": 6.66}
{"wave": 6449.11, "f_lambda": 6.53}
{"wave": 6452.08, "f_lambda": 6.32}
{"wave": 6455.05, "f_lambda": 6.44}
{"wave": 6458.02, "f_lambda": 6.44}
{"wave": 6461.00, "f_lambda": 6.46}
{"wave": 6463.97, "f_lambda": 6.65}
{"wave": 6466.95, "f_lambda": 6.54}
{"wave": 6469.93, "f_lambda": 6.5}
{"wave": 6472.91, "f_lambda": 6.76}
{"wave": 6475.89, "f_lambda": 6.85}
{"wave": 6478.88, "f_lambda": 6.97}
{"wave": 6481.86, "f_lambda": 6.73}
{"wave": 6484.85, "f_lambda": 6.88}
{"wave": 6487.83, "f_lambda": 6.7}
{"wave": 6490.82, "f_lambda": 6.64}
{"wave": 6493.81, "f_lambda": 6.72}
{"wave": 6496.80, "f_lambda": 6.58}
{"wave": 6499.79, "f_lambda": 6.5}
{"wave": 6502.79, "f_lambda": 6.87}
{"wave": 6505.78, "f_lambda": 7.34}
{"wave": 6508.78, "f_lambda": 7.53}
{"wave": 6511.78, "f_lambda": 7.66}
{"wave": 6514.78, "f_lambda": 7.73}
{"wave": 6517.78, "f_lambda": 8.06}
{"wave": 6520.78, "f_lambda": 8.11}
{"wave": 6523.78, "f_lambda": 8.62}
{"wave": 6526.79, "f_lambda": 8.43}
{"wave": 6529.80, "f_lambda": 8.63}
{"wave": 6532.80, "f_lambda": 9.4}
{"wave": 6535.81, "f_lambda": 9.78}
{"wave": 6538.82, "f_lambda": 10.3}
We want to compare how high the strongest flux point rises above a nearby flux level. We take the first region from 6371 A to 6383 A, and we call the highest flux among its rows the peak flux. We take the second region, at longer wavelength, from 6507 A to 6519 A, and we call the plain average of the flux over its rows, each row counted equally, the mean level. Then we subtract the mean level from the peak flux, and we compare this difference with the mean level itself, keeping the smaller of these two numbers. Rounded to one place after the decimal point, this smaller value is -1.1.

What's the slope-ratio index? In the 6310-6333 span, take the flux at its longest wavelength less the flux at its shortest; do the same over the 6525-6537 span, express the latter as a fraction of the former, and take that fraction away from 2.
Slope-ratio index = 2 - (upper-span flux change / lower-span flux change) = -2.4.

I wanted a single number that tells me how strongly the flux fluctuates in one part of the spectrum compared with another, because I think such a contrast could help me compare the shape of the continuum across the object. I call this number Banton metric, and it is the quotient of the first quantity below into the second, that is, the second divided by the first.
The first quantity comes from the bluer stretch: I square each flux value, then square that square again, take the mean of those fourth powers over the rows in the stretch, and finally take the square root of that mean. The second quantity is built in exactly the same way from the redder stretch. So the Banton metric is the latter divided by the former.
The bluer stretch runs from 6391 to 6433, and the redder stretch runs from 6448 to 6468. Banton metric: 1.01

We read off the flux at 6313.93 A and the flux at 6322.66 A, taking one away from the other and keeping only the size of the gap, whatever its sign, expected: 0.23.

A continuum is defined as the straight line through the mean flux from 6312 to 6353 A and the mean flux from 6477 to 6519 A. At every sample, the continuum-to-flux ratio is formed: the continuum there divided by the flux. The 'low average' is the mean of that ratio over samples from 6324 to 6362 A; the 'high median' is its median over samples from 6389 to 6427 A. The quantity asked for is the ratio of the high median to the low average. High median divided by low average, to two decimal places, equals 1.04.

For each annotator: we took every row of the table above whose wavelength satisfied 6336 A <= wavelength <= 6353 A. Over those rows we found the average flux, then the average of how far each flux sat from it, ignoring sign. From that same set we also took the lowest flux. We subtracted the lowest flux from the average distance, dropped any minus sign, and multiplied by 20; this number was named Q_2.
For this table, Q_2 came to 119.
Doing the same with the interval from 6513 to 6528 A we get 149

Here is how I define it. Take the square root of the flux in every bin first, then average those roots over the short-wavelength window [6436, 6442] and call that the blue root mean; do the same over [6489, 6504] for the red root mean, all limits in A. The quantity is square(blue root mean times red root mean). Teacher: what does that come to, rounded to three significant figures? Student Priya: 43.5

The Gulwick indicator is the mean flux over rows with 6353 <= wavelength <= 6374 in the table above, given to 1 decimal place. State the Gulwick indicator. 6.5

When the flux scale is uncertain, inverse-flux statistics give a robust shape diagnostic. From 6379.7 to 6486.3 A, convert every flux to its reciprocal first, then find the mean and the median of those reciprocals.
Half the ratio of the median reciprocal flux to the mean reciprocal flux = 0.500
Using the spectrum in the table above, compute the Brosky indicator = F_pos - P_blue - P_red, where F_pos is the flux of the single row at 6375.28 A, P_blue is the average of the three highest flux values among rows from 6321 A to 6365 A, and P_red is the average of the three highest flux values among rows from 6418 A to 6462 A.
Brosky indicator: -6.6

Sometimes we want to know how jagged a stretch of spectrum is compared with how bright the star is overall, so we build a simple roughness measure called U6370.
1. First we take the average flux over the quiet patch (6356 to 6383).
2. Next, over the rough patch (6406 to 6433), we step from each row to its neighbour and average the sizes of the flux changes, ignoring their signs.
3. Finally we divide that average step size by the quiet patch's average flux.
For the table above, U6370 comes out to 0.025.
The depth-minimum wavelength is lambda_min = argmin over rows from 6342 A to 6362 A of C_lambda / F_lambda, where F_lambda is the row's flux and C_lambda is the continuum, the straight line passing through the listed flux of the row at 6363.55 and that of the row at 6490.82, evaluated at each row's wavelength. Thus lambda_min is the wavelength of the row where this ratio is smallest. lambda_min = 6351.84 A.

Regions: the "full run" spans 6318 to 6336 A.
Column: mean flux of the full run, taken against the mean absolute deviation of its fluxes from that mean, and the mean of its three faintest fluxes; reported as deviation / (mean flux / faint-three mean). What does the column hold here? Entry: 0.14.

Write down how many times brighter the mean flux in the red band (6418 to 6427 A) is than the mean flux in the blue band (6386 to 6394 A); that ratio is 0.99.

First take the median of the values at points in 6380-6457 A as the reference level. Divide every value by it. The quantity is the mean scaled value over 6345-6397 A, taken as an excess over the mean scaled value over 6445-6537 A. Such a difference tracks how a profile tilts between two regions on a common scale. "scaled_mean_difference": -0.11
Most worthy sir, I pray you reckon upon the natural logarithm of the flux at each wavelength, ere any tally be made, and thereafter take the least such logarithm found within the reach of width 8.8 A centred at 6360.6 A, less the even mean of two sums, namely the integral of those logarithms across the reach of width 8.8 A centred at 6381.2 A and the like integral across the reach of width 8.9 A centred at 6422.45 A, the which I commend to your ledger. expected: -14.8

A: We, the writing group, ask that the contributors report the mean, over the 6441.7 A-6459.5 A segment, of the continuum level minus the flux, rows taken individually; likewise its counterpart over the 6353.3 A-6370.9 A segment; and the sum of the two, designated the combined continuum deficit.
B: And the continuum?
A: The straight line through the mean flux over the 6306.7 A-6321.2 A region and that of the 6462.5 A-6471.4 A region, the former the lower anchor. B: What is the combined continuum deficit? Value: -0.2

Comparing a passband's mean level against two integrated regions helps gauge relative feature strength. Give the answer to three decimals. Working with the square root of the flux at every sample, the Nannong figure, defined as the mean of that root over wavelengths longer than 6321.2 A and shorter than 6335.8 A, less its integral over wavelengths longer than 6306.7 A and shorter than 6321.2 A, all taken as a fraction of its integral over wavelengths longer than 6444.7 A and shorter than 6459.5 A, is -0.881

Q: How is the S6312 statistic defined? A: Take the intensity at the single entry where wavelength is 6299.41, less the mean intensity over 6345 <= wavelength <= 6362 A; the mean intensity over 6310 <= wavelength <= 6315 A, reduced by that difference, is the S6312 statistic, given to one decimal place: 6.0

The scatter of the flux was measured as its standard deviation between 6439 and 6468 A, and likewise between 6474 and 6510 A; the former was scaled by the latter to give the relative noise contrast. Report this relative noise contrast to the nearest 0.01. 0.34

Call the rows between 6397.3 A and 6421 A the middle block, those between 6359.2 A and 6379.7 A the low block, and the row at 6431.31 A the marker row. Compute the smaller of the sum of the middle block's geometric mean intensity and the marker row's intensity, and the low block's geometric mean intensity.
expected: 6.51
